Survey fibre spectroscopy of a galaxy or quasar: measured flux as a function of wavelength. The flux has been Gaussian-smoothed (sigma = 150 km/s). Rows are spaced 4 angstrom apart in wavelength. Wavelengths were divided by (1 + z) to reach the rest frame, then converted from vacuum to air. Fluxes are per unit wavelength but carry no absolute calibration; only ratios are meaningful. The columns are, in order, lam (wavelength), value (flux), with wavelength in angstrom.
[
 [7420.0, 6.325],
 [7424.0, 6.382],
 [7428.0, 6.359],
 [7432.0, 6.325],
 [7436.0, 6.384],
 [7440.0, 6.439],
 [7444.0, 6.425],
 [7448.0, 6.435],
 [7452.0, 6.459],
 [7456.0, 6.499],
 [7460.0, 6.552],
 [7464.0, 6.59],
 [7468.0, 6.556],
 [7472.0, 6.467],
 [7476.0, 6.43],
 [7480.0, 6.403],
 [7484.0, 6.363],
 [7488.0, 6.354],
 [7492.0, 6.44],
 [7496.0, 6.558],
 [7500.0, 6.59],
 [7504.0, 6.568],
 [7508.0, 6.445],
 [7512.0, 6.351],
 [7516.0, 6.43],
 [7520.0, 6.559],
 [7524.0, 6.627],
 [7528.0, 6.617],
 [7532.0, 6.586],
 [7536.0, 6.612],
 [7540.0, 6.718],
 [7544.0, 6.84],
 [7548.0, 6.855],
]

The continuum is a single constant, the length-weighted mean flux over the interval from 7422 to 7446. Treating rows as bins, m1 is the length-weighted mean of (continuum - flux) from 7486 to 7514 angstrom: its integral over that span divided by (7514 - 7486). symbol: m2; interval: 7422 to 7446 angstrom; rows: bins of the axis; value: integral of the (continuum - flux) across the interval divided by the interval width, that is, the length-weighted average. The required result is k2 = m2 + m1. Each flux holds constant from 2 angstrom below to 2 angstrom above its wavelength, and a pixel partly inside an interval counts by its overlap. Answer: -0.087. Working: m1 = -0.087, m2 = 0.000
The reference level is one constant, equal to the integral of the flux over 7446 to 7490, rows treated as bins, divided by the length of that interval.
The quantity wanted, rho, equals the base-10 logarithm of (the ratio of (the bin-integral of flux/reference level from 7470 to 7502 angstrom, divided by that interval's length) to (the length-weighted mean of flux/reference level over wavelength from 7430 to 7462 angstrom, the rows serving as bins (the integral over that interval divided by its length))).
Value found 0.0007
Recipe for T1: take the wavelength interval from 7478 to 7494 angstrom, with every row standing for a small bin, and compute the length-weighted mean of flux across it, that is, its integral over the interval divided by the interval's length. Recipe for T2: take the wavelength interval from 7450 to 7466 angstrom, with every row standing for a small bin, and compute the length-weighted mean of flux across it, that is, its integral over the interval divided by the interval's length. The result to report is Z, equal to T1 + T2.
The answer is 12.9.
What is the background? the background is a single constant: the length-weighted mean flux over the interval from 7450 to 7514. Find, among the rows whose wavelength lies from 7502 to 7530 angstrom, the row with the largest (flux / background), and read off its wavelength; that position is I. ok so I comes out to 7524.0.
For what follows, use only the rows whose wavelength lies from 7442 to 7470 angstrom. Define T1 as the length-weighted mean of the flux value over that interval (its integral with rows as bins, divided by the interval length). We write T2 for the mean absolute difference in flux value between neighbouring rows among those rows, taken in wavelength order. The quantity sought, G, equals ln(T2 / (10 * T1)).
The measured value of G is -7.58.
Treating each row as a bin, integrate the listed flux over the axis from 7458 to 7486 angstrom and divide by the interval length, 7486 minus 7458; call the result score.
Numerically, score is 6.48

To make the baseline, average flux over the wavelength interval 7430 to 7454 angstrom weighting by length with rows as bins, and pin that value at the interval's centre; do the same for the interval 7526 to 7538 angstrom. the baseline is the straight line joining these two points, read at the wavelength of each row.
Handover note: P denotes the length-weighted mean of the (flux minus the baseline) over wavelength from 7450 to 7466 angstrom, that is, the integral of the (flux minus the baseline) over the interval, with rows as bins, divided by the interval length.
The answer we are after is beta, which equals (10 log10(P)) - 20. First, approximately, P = 0.079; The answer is -31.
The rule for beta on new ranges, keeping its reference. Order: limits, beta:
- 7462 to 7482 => -39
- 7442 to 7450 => -40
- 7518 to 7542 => -37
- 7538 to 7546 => -28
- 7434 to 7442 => -40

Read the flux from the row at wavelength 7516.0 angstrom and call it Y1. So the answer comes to 6.43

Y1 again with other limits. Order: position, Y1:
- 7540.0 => 6.718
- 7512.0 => 6.351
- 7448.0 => 6.435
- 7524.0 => 6.627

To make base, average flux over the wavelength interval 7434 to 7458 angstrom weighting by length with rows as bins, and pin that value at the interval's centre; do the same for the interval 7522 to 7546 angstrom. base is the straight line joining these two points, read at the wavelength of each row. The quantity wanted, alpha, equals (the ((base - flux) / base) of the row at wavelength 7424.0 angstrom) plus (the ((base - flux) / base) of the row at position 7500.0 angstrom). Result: -0.001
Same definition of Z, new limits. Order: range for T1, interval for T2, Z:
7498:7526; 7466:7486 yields 13.0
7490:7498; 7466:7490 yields 12.9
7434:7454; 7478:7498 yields 12.9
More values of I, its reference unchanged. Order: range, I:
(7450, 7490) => 7464.0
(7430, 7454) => 7452.0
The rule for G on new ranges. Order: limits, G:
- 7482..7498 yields -6.81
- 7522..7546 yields -7.03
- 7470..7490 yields -7.73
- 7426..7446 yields -7.36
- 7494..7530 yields -6.84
